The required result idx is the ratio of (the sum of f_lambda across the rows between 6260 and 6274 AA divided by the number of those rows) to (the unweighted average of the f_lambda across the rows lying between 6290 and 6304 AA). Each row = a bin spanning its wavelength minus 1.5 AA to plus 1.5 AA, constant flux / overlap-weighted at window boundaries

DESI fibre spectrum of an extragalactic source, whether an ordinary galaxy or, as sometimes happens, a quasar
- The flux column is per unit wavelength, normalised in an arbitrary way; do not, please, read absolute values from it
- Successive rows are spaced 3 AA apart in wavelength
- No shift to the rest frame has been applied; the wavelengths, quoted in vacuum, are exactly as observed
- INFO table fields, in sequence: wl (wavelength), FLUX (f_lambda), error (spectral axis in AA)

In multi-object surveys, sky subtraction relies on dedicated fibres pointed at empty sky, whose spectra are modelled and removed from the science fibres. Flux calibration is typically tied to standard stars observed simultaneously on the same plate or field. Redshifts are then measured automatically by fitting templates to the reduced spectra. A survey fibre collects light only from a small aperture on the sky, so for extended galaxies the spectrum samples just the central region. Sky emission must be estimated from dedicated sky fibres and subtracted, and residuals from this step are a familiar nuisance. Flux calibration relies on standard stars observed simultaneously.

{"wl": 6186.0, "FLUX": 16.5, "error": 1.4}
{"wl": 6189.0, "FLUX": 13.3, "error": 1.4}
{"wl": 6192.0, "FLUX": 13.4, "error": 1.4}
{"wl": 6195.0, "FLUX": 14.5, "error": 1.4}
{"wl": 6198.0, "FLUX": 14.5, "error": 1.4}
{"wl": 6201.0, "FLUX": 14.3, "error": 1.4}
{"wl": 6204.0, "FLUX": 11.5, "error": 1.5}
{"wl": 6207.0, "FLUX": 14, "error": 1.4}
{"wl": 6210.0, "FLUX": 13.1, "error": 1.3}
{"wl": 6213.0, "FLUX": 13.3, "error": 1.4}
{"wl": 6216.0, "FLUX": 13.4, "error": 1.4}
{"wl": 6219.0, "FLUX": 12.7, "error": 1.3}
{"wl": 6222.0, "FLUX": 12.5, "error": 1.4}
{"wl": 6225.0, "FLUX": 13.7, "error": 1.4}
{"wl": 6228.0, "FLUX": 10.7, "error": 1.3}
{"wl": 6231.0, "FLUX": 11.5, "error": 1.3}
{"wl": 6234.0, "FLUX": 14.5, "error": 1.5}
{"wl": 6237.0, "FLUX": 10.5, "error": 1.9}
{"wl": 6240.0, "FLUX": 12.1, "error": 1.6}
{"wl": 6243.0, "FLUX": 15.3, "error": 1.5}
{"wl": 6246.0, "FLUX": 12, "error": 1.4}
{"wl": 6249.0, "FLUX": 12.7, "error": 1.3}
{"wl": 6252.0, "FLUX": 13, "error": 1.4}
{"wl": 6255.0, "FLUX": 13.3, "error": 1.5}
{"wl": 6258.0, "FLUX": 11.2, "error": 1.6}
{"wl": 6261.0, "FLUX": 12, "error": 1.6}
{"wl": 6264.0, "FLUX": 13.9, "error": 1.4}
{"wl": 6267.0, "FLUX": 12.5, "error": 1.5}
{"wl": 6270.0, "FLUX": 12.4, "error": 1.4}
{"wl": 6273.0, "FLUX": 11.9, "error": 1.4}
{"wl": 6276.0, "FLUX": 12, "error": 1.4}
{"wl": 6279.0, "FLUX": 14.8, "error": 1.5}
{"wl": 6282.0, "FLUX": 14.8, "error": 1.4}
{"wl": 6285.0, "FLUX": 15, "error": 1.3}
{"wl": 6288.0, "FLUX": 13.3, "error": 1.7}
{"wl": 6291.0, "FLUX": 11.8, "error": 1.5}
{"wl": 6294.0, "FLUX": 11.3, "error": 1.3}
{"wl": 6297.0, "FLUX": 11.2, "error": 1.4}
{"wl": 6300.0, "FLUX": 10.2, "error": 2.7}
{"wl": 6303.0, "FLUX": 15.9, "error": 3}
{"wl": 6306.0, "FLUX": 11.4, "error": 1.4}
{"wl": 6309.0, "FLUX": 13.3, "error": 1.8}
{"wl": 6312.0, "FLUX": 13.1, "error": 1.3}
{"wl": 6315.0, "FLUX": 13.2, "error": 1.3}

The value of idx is 1.04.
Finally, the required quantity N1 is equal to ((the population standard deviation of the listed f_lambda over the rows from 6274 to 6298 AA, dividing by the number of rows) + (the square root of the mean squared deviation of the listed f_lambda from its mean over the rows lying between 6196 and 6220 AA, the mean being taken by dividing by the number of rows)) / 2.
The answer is 1.2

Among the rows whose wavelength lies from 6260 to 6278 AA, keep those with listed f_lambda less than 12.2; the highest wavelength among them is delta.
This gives 6276.0 AA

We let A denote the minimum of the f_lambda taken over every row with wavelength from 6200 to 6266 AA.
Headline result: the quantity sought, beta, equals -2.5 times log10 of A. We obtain -2.55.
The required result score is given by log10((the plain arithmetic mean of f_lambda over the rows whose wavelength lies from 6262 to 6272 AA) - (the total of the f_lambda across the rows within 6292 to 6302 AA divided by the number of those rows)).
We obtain 0.3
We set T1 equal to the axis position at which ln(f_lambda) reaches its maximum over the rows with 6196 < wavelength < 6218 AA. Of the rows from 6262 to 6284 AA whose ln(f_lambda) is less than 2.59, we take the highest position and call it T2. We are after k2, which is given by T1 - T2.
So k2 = -78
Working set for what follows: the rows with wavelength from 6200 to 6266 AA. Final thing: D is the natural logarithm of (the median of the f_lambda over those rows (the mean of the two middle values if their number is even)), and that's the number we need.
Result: 2.55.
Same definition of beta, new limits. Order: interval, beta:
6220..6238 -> -2.55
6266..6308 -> -2.52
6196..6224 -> -2.65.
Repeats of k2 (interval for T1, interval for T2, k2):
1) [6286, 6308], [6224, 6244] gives 63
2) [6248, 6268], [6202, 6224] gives 42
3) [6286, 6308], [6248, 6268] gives 36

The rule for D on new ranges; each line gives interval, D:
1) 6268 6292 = 2.55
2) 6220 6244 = 2.51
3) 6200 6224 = 2.58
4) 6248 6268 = 2.54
